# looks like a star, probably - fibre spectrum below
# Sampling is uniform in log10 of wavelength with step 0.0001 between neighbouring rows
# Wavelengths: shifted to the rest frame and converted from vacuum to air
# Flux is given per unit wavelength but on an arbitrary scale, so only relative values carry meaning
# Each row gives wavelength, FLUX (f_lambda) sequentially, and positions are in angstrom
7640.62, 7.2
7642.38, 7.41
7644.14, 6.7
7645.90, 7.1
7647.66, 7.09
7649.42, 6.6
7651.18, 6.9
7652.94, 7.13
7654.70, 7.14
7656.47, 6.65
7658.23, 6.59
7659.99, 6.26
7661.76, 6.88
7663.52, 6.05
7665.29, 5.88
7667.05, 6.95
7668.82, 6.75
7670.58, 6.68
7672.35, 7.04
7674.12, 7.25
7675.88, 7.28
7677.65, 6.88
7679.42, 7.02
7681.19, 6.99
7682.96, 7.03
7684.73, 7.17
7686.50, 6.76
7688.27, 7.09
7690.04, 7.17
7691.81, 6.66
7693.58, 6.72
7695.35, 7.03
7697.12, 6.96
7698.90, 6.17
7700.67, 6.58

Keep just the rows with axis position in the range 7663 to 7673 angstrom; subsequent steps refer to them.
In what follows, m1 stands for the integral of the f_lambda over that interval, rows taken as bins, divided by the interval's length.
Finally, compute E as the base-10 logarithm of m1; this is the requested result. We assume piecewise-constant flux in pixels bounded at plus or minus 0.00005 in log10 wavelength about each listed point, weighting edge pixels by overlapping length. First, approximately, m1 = 6.56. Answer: 0.817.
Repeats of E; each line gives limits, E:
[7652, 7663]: 0.830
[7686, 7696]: 0.840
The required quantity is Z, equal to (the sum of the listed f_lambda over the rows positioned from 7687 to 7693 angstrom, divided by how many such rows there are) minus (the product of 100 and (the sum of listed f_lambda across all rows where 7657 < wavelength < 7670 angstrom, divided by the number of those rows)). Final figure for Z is -641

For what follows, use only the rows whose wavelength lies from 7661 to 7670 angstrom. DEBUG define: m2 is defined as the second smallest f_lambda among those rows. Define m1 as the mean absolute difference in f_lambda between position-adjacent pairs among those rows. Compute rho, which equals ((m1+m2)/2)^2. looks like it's 10.9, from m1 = 0.57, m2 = 6.05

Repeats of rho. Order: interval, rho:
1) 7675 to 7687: 12.5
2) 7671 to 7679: 13.2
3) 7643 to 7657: 12.0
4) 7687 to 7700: 12.1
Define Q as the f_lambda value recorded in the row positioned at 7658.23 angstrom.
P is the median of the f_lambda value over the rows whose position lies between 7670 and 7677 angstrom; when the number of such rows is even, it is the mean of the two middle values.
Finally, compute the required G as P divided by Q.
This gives 1.08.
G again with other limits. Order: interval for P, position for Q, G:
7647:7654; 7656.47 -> 1.05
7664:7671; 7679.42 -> 0.96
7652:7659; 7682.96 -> 0.98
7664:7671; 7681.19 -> 0.96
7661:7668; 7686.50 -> 0.96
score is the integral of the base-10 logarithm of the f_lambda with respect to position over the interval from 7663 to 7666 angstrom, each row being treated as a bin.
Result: 2.32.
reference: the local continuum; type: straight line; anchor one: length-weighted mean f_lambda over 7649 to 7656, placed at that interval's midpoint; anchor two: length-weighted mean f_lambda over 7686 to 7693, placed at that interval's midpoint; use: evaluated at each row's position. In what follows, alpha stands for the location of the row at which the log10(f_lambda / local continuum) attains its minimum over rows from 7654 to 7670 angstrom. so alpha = 7665.29 angstrom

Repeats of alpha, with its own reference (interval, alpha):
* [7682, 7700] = 7698.90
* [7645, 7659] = 7658.23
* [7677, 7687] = 7686.50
